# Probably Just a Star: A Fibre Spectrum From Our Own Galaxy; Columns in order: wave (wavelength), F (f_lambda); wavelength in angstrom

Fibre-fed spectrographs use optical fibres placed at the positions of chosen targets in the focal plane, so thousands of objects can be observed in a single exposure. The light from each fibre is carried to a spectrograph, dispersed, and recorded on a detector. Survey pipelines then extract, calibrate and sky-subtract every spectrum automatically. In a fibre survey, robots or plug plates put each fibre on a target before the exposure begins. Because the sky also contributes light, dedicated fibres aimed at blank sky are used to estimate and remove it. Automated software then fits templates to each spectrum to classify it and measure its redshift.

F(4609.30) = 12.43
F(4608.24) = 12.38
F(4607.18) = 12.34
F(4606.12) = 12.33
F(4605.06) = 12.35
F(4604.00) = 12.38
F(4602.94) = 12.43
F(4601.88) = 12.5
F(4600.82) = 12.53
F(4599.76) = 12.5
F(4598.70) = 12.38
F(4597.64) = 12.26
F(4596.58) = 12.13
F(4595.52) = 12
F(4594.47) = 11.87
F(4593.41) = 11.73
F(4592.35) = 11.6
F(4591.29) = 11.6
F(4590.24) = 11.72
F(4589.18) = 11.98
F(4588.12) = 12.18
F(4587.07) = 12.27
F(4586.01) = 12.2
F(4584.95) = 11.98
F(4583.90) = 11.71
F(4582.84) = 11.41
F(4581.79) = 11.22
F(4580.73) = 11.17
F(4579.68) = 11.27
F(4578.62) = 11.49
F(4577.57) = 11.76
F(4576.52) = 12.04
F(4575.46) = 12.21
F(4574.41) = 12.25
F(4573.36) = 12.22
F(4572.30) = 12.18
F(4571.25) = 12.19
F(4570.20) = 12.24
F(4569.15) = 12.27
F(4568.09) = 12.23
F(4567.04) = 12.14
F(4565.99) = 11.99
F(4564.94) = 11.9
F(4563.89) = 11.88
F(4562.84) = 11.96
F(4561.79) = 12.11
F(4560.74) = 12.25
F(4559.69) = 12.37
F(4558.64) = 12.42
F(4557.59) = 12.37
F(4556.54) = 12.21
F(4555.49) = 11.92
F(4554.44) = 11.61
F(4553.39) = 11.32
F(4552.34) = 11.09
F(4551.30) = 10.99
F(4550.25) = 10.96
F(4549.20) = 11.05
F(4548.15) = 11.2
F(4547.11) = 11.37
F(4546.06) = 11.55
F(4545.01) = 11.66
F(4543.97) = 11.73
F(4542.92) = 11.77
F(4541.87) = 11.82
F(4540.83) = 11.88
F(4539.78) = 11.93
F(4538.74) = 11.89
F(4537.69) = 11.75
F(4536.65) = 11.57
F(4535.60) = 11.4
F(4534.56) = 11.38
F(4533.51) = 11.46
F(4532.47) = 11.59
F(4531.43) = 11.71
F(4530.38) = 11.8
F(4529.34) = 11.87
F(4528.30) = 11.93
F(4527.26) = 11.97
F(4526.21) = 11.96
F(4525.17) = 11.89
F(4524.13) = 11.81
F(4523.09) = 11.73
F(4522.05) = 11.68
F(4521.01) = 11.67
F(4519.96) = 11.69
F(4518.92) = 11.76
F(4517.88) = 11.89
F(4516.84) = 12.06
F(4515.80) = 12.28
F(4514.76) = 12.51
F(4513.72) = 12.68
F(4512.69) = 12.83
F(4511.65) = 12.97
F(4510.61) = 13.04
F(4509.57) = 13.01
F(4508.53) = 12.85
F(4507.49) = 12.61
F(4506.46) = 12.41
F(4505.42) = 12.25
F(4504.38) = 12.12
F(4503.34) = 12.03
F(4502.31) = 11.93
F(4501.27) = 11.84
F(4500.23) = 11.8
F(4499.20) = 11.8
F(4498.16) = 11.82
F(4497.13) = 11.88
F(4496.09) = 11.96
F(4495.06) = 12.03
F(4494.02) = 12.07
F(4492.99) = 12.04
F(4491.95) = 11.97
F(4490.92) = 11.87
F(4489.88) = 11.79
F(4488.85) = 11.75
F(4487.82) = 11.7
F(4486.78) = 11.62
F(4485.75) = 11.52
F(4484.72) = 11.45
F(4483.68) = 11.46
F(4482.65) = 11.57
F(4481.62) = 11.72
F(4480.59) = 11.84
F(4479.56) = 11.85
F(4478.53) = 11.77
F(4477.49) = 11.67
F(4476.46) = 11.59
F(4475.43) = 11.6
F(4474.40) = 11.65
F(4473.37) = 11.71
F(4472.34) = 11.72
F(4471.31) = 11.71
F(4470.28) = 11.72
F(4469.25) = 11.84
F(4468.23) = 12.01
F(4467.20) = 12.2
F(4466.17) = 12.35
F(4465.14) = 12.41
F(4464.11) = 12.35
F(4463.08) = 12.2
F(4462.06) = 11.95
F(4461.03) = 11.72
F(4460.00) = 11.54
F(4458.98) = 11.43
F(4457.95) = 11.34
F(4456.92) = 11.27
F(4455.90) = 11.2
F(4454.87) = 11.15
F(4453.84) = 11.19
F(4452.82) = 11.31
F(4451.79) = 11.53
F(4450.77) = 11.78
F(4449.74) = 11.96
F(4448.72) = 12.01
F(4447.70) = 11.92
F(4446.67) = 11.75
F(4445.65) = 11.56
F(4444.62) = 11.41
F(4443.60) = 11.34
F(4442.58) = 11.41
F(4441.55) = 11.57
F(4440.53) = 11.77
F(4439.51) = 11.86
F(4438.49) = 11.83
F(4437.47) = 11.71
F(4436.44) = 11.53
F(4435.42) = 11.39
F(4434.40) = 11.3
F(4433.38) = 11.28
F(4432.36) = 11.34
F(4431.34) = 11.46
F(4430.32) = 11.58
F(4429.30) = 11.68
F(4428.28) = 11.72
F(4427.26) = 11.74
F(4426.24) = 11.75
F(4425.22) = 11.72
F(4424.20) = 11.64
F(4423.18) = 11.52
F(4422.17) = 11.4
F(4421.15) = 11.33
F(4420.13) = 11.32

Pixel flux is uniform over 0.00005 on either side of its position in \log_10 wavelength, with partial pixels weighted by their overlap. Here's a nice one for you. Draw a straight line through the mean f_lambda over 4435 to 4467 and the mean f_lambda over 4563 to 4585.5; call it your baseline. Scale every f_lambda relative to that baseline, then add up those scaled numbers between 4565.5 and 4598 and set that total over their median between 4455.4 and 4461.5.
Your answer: 32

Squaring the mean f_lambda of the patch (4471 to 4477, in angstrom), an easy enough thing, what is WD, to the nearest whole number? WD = 136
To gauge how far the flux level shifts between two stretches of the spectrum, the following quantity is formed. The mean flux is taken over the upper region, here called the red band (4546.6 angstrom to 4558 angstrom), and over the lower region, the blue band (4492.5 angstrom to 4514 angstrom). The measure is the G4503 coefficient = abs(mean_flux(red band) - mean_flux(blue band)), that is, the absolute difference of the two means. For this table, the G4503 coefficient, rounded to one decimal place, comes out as 0.8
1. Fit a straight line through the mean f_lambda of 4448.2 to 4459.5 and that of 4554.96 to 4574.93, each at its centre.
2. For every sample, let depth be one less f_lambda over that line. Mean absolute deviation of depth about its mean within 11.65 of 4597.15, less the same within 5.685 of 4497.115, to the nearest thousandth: 0.010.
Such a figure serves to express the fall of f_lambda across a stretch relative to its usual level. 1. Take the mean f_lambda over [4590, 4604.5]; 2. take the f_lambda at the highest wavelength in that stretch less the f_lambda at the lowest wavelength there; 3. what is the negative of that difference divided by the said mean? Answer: -0.05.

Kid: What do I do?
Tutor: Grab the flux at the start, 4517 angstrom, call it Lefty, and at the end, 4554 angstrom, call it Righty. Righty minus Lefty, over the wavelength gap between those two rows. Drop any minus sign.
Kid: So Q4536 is 0.02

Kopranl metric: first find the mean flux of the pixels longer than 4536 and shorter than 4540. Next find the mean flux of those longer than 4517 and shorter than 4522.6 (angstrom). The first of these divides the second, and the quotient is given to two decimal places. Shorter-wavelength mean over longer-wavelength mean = 1.00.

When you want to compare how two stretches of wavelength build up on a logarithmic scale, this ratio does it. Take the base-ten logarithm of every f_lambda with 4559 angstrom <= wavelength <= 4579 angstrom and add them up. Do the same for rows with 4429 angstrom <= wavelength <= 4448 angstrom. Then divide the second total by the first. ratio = 0.98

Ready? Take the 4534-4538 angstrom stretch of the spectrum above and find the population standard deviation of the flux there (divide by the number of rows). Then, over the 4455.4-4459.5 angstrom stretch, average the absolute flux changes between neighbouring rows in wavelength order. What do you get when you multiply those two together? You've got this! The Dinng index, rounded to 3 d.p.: 0.011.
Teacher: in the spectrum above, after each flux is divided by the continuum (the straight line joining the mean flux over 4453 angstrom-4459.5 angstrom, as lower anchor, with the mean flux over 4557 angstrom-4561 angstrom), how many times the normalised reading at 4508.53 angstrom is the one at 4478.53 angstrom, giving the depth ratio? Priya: 0.94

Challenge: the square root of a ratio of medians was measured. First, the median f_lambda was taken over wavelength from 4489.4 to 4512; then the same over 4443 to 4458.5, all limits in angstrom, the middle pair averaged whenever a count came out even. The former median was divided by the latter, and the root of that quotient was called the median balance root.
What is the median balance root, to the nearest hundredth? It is 1.03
